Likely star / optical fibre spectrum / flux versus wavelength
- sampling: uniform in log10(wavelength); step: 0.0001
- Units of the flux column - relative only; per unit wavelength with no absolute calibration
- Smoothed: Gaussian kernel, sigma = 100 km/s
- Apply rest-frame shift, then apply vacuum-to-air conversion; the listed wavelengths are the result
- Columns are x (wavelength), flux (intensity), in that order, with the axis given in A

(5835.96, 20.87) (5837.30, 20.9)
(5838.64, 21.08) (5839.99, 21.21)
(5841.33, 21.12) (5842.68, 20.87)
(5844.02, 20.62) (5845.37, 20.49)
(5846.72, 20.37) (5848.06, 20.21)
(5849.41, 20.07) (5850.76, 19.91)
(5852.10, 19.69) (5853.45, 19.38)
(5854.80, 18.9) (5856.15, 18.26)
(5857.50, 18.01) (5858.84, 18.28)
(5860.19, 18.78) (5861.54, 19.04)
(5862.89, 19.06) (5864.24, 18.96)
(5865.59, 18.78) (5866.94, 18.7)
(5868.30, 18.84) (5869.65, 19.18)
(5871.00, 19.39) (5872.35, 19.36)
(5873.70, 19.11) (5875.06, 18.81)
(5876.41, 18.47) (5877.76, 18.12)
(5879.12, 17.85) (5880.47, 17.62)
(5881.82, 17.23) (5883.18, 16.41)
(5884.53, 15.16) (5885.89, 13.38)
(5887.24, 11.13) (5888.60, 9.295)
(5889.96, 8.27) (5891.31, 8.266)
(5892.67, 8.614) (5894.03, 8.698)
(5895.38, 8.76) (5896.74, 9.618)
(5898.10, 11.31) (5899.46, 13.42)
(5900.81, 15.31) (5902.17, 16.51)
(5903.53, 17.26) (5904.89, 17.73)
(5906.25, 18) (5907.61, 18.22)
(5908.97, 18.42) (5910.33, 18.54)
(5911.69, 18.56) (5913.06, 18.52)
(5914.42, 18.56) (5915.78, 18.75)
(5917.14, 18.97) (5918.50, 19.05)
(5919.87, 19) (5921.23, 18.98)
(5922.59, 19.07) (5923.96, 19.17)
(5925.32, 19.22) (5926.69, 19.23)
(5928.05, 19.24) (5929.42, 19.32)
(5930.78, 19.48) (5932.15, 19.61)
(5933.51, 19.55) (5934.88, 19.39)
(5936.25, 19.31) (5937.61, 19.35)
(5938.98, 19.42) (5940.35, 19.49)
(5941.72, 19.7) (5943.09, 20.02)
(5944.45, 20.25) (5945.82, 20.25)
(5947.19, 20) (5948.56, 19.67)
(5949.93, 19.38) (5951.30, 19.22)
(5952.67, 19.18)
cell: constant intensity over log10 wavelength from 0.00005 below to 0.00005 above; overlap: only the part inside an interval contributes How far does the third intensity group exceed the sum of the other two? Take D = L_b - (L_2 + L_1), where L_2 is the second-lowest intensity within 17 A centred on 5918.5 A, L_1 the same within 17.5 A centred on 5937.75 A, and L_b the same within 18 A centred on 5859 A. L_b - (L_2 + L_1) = -20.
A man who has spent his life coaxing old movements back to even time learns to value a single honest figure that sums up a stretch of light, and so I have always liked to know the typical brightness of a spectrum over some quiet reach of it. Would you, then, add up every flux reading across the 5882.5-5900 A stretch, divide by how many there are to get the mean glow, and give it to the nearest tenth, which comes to 10.9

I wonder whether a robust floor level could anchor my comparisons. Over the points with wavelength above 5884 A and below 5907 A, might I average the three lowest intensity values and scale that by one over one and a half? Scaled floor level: 5.6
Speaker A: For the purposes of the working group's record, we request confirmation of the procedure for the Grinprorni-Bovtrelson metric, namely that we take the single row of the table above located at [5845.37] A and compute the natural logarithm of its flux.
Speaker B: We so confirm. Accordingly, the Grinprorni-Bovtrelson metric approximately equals 3.02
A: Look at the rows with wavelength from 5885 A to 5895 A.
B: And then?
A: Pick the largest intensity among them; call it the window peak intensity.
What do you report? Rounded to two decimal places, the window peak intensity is 13.38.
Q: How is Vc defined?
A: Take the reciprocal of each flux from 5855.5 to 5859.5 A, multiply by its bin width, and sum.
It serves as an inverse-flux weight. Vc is 0.22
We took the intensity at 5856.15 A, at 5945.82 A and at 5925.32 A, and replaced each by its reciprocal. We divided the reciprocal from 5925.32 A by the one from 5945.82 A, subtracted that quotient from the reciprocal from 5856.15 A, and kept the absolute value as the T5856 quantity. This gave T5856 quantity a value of 1.0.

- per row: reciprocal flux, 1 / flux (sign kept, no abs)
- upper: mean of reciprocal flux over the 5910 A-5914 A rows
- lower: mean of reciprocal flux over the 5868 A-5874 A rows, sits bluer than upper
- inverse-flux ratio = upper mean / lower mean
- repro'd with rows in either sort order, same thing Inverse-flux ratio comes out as 1.03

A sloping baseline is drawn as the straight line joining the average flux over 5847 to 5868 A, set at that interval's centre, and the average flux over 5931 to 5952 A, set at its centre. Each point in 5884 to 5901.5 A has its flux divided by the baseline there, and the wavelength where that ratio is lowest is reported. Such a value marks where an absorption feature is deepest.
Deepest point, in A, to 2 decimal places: 5891.31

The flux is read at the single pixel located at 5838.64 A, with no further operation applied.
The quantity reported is 21.08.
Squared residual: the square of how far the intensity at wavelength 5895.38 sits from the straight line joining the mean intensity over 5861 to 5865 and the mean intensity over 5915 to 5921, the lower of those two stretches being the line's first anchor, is 104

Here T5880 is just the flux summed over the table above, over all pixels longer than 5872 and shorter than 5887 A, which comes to 192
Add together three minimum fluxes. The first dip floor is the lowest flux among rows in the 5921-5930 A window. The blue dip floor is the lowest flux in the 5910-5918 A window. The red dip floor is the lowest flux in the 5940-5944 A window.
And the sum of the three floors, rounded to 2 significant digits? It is 57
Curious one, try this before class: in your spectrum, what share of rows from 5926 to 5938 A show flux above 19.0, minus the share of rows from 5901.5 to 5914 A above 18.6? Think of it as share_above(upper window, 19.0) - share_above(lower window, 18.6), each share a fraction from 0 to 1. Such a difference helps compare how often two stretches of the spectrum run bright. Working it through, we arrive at 1.0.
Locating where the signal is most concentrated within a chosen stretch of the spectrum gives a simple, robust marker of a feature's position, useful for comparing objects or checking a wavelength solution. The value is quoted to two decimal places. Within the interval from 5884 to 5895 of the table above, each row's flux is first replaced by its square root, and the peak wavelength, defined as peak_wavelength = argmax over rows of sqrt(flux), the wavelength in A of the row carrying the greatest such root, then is 5884.53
